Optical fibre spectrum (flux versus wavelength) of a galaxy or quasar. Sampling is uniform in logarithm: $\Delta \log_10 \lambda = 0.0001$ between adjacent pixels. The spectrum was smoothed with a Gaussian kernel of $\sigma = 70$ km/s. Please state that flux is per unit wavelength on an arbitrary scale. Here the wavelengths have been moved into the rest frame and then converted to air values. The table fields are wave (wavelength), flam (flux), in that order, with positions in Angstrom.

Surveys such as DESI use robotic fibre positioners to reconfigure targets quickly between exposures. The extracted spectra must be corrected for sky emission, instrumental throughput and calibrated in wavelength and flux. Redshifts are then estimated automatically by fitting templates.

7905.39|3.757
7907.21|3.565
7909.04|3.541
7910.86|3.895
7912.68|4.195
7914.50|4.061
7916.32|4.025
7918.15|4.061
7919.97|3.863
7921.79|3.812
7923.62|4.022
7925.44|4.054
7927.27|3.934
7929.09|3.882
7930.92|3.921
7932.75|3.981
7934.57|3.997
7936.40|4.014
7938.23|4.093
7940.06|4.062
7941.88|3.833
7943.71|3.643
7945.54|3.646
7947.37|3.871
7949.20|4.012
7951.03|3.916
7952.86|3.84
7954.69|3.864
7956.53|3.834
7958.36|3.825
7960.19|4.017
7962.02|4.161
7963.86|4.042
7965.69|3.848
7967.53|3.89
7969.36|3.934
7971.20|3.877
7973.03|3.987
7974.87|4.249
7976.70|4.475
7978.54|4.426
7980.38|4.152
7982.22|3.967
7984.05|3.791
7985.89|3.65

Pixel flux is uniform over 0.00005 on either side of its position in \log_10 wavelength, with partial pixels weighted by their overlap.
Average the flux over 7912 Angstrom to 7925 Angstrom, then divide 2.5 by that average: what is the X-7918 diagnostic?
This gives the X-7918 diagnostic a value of 0.624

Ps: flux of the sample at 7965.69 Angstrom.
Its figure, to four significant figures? 3.848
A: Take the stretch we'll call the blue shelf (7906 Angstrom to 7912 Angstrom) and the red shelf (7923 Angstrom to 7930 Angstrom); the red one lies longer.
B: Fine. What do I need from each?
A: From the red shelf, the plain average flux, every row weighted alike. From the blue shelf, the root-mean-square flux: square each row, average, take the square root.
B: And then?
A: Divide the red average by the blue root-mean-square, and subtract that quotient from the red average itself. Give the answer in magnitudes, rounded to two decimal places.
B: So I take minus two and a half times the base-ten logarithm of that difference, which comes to -1.15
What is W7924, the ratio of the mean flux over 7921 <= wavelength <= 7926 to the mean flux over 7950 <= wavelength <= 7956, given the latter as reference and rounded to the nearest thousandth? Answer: 1.023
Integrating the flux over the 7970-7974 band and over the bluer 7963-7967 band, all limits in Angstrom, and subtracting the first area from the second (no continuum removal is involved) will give 0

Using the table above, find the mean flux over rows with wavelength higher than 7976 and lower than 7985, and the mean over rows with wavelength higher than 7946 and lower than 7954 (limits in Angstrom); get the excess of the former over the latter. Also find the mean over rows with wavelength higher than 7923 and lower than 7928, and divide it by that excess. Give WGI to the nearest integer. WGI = 16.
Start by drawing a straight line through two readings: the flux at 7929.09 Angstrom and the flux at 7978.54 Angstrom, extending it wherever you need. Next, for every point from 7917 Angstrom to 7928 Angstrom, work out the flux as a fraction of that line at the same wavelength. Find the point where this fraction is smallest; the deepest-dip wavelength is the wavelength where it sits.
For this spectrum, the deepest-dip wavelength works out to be 7921.79 Angstrom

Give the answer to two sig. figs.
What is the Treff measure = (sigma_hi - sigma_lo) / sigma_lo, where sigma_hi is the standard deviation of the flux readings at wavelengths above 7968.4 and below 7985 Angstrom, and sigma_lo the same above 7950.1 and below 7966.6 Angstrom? 1.0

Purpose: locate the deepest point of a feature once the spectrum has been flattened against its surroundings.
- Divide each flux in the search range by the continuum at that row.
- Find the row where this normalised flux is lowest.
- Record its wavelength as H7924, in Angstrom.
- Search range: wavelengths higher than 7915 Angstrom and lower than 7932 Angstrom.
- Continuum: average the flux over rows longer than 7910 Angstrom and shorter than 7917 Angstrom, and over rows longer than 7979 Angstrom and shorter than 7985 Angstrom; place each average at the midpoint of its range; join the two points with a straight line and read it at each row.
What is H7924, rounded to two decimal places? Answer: 7921.79 Angstrom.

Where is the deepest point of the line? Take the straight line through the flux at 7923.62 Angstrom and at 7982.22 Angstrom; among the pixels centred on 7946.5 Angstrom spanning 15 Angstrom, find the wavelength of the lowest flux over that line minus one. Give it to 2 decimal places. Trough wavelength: 7943.71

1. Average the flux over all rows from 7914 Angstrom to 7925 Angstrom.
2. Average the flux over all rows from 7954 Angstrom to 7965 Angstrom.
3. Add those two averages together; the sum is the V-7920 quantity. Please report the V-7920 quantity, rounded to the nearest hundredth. 7.93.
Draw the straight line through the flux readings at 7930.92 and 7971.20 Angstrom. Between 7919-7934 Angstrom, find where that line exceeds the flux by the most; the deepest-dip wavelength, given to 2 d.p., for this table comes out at 7921.79 Angstrom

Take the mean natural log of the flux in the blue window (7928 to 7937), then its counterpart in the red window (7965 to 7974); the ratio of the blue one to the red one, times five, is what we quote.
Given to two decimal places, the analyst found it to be 5.05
